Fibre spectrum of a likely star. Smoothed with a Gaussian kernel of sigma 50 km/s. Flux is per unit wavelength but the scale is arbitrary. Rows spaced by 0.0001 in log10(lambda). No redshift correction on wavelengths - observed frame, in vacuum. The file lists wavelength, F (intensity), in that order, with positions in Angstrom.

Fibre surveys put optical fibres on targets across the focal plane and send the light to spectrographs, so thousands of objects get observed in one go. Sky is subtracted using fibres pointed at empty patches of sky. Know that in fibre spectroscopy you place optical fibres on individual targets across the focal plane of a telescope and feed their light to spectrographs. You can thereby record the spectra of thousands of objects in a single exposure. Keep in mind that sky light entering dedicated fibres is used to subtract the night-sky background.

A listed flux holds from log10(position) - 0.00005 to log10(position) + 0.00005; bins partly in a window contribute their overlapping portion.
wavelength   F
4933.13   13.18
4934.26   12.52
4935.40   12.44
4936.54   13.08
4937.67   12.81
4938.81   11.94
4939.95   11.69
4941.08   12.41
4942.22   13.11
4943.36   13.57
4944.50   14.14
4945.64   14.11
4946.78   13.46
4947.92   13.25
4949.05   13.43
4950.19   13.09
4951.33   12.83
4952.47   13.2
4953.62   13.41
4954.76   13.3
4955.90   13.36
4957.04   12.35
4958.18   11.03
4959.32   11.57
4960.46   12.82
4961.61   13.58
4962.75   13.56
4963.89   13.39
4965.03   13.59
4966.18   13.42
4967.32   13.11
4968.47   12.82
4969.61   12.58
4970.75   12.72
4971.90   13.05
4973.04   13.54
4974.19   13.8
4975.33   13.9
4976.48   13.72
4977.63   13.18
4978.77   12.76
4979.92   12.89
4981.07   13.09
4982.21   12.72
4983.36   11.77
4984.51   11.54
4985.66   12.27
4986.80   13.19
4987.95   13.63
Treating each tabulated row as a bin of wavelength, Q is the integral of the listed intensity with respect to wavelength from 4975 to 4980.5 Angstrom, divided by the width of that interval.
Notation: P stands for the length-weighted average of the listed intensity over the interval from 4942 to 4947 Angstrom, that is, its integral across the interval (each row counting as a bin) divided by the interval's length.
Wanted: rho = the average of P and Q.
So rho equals 13.5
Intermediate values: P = 13.72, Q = 13.2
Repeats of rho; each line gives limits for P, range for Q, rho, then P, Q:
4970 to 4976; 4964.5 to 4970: 13.2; 13.38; 13.1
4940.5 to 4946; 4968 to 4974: 13.2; 13.44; 13.0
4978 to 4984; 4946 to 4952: 13.0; 12.66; 13.3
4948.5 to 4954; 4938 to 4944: 12.9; 13.16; 12.6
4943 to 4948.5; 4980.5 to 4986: 13.0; 13.72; 12.3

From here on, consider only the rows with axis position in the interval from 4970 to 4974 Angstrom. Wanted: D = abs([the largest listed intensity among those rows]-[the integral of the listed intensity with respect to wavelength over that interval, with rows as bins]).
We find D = 39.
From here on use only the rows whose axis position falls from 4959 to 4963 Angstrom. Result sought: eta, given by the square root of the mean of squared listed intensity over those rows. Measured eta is 12.9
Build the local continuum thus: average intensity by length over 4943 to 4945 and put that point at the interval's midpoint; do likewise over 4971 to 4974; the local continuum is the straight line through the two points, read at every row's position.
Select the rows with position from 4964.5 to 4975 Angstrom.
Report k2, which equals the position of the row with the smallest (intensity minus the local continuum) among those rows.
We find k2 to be 4969.61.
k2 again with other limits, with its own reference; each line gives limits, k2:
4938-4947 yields 4939.95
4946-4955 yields 4951.33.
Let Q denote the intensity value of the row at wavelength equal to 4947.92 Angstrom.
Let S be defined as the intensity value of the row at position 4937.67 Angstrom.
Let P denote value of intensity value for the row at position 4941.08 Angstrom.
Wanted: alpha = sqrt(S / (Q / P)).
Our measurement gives 3.46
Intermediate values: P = 12.41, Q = 13.25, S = 12.81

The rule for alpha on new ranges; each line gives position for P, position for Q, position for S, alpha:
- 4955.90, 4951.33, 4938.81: 3.53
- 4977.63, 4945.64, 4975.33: 3.60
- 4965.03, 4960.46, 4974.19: 3.82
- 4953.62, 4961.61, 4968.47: 3.56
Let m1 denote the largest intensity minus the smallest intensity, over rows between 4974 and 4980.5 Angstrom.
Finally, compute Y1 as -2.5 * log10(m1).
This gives -0.1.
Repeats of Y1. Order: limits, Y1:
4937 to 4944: -0.7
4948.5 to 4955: 0.6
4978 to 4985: -0.5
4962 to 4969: 0.3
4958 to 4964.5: -1.0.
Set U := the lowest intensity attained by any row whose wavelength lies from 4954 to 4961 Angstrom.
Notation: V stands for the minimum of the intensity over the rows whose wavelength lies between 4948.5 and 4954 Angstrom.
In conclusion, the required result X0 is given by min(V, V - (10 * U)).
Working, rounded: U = 11.03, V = 12.83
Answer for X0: -97.5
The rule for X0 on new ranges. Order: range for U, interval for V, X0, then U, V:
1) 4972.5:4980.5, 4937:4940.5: -115.9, 12.76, 11.69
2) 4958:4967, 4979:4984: -98.5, 11.03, 11.77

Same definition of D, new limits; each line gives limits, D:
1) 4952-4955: 26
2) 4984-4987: 24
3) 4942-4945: 27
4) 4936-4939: 25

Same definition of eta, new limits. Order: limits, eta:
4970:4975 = 13.3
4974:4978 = 13.7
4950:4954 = 13.1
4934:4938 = 12.7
